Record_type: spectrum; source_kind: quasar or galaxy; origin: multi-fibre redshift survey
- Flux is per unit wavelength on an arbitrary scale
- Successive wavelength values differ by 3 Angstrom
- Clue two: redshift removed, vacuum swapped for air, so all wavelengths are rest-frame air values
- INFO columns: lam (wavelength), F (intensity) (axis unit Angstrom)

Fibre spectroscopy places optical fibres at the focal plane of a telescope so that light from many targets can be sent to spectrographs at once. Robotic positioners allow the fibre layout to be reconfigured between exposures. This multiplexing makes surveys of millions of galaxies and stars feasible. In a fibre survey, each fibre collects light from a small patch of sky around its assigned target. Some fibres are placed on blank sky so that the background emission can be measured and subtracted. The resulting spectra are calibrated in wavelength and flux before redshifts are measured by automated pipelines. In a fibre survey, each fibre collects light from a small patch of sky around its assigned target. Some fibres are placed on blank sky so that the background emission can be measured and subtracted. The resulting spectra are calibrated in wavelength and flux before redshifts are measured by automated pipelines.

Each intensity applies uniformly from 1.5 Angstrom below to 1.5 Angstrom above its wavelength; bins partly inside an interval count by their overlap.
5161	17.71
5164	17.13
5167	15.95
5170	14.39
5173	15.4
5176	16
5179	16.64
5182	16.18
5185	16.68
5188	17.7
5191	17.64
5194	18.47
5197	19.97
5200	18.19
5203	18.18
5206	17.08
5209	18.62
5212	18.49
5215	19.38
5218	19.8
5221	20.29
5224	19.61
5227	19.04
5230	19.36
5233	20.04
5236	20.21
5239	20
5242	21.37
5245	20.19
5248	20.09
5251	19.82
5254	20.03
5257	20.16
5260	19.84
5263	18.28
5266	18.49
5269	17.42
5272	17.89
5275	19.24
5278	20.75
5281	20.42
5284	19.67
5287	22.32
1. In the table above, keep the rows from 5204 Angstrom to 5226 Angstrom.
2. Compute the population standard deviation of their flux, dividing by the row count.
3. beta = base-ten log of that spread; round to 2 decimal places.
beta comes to 0.00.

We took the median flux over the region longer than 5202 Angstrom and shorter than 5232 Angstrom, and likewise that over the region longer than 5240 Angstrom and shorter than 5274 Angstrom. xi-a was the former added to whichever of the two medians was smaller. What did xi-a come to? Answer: 38.4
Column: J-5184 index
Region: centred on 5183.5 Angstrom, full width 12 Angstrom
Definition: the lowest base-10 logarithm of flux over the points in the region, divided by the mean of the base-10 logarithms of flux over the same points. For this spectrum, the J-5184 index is 0.987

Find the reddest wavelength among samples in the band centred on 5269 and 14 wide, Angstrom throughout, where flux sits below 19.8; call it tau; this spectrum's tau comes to 5275 Angstrom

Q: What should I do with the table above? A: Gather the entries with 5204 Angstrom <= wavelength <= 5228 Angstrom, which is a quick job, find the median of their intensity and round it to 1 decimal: 19.2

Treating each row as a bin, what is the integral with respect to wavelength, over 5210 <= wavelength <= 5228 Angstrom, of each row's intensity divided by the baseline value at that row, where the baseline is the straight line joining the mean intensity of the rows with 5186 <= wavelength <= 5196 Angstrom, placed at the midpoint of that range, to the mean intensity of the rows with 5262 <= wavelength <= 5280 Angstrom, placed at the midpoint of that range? 19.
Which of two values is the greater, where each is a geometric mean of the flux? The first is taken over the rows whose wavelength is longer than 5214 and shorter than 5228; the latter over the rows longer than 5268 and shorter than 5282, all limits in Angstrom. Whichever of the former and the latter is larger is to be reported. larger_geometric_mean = 19.6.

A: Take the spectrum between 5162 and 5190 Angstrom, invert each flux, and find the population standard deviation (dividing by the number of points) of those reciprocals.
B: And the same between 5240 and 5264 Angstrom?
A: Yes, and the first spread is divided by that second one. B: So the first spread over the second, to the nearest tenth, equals 1.8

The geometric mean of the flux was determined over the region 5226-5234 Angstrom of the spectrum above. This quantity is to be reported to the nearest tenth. 19.5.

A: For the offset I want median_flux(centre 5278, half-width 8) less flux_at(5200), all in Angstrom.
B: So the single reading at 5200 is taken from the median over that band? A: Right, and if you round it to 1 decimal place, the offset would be 1.5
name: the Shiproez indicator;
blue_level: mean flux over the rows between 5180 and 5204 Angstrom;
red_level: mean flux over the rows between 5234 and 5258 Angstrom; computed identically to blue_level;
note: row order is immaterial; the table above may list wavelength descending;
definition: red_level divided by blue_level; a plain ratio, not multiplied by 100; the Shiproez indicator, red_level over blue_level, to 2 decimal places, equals 1.13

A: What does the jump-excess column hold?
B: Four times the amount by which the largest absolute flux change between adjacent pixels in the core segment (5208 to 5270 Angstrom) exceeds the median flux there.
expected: -73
